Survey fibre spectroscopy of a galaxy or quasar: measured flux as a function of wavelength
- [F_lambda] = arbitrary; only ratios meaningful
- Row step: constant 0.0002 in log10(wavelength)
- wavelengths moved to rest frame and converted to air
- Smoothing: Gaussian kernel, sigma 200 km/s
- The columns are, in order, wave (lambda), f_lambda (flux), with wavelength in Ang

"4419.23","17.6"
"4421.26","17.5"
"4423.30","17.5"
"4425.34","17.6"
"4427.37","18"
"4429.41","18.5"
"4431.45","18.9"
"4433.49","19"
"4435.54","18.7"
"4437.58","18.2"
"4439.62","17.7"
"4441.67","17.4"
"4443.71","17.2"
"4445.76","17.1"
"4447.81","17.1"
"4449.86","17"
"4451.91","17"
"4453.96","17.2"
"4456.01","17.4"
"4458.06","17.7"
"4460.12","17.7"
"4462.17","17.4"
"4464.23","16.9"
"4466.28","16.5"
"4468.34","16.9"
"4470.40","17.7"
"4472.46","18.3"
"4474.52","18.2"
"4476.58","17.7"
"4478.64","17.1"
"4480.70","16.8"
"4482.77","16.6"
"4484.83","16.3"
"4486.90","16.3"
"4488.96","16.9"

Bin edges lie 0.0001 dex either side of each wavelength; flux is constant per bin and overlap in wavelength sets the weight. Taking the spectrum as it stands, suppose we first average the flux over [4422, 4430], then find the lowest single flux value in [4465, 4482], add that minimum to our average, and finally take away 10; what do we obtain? 24.4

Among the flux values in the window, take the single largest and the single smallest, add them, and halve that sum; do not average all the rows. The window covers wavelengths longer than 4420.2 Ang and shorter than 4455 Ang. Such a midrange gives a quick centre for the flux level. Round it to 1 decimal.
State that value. 18.0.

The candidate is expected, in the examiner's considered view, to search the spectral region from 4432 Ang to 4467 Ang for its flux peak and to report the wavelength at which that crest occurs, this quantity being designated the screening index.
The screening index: 4433.49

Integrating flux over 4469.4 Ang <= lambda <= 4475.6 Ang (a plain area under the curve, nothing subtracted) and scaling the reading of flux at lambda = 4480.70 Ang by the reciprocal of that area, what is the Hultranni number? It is 0.150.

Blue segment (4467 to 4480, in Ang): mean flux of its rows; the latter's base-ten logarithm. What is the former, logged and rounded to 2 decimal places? 1.25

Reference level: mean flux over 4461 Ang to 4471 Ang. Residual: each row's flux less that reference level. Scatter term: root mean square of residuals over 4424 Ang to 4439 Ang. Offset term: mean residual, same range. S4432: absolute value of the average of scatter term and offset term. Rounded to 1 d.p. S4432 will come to 1.4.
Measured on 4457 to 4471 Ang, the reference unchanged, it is 0.3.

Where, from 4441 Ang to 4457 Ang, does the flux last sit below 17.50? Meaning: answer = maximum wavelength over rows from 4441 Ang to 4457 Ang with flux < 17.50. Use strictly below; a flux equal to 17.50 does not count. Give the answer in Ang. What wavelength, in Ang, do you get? 4456.01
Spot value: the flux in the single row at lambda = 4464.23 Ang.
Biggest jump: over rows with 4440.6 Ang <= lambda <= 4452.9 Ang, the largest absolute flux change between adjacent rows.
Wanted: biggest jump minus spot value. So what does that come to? -16.7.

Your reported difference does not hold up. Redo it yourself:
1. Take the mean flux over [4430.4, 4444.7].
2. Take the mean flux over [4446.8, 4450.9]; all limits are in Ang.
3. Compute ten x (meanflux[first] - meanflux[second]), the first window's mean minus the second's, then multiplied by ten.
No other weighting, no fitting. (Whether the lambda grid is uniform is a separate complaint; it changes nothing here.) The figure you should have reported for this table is 11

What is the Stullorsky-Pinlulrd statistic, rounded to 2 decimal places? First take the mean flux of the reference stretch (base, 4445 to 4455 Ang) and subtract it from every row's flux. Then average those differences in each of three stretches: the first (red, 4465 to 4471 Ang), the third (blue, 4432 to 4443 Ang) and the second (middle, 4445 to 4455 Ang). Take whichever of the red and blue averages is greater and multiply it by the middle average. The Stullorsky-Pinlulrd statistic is 0.00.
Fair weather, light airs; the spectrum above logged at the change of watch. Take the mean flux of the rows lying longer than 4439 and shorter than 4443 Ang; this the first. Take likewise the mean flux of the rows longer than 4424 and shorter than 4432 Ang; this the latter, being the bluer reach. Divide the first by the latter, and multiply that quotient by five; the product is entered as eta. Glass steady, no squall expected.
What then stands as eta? 4.81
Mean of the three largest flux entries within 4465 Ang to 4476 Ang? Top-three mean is 18.1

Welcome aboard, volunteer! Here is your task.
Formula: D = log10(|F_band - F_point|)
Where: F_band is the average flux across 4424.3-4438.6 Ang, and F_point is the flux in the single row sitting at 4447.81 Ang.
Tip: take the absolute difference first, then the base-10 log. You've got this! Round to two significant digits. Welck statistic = 0.12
